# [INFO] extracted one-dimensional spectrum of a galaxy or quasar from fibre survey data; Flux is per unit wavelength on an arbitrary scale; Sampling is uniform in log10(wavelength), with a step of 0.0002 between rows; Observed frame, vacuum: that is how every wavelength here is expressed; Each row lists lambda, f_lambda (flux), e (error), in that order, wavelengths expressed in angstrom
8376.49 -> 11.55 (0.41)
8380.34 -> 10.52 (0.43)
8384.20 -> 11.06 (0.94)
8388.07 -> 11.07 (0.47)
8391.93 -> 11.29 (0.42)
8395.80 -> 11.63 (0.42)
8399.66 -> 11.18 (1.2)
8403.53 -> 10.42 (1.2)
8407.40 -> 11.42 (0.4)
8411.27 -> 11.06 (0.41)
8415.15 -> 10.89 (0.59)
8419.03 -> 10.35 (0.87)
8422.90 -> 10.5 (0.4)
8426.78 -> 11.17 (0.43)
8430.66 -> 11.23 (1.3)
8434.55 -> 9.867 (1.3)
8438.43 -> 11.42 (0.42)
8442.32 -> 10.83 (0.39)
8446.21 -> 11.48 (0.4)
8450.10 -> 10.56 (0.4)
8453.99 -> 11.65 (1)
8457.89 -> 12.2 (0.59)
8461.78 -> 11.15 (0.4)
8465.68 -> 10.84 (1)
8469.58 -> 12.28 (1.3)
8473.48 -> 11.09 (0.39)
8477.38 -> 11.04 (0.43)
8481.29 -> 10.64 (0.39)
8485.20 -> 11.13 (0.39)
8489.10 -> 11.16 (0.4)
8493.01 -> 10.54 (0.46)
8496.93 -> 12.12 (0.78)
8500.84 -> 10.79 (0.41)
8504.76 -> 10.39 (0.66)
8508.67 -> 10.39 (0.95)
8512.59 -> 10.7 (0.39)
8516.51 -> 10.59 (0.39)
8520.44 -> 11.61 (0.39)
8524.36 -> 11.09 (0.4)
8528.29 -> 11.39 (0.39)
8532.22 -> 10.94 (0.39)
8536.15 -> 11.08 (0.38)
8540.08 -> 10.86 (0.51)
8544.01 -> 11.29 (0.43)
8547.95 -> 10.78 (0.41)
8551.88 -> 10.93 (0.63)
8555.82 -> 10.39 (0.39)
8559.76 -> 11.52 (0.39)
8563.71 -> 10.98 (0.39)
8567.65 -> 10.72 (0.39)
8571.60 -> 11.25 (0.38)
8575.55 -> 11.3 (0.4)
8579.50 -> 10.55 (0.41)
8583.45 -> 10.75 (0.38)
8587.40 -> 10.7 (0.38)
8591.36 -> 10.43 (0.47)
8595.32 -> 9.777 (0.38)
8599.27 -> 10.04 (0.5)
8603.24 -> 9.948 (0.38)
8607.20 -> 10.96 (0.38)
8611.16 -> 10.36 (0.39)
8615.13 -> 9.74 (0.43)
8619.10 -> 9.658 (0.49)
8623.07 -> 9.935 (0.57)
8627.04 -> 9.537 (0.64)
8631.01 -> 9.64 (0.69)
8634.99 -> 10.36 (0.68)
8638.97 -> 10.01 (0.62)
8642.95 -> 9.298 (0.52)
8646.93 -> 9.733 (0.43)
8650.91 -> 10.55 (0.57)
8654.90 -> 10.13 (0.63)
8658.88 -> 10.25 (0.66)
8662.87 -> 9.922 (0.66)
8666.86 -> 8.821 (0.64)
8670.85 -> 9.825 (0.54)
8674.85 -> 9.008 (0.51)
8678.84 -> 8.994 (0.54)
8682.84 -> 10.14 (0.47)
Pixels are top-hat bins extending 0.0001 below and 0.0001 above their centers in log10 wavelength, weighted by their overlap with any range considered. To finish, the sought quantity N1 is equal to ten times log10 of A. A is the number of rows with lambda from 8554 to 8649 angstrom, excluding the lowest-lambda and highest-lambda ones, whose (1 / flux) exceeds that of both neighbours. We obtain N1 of 8.5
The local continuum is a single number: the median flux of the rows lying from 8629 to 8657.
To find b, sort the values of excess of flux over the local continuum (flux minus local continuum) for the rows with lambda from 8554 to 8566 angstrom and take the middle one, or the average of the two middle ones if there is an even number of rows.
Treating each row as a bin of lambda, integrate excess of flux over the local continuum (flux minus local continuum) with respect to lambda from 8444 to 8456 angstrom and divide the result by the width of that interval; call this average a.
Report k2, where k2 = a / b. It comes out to 1.3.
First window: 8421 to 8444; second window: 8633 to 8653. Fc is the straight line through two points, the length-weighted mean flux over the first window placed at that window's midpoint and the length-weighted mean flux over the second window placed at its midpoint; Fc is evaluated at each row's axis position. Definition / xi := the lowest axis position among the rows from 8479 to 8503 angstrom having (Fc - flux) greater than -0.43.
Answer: 8481.29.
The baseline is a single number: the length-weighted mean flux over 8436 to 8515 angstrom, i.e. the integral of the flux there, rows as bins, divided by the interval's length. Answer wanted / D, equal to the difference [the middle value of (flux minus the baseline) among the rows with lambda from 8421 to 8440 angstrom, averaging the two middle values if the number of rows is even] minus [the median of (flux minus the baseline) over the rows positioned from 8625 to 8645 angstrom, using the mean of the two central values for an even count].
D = 1.5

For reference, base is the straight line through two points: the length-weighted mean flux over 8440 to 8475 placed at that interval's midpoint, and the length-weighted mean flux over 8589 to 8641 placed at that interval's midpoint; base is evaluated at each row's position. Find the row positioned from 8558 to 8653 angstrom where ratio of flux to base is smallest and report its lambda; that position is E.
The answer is 8642.95 angstrom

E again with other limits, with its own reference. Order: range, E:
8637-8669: 8666.86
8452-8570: 8504.76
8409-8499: 8434.55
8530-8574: 8555.82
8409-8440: 8434.55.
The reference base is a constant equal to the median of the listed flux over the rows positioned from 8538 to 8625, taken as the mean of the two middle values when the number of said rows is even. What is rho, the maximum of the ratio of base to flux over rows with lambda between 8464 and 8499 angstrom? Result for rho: 1.016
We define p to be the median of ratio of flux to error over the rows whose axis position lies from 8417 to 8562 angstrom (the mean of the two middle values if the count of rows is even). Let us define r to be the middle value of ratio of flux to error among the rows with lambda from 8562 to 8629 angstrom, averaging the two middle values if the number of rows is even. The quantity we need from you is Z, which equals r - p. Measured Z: -0.1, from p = 26.3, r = 26.2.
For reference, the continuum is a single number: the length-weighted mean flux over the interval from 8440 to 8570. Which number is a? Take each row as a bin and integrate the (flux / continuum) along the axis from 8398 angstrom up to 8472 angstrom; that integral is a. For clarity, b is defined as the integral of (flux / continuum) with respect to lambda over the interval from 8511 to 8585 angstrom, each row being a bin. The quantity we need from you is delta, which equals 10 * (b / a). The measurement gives 9.9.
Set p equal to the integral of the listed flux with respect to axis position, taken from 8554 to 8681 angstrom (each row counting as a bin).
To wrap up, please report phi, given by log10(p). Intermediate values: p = 1290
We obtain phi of 3.11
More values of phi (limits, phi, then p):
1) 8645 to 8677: 2.50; 313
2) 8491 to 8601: 3.08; 1194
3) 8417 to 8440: 2.39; 247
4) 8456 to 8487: 2.54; 350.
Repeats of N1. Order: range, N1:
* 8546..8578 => 3.0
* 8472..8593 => 10.0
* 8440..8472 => 3.0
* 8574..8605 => 3.0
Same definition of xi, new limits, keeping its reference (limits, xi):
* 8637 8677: 8638.97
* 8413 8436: 8415.15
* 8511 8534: 8512.59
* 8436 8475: 8442.32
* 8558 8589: 8567.65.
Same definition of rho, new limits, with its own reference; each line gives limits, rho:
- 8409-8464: 1.085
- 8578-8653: 1.152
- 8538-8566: 1.031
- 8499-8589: 1.031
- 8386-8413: 1.028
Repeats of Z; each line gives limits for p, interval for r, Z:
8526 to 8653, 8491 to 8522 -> -1.3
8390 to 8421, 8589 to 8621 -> 1.5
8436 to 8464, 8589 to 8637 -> -6.1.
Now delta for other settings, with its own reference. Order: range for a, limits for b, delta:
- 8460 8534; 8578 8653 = 9.3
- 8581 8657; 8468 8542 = 10.7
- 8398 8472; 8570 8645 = 9.3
